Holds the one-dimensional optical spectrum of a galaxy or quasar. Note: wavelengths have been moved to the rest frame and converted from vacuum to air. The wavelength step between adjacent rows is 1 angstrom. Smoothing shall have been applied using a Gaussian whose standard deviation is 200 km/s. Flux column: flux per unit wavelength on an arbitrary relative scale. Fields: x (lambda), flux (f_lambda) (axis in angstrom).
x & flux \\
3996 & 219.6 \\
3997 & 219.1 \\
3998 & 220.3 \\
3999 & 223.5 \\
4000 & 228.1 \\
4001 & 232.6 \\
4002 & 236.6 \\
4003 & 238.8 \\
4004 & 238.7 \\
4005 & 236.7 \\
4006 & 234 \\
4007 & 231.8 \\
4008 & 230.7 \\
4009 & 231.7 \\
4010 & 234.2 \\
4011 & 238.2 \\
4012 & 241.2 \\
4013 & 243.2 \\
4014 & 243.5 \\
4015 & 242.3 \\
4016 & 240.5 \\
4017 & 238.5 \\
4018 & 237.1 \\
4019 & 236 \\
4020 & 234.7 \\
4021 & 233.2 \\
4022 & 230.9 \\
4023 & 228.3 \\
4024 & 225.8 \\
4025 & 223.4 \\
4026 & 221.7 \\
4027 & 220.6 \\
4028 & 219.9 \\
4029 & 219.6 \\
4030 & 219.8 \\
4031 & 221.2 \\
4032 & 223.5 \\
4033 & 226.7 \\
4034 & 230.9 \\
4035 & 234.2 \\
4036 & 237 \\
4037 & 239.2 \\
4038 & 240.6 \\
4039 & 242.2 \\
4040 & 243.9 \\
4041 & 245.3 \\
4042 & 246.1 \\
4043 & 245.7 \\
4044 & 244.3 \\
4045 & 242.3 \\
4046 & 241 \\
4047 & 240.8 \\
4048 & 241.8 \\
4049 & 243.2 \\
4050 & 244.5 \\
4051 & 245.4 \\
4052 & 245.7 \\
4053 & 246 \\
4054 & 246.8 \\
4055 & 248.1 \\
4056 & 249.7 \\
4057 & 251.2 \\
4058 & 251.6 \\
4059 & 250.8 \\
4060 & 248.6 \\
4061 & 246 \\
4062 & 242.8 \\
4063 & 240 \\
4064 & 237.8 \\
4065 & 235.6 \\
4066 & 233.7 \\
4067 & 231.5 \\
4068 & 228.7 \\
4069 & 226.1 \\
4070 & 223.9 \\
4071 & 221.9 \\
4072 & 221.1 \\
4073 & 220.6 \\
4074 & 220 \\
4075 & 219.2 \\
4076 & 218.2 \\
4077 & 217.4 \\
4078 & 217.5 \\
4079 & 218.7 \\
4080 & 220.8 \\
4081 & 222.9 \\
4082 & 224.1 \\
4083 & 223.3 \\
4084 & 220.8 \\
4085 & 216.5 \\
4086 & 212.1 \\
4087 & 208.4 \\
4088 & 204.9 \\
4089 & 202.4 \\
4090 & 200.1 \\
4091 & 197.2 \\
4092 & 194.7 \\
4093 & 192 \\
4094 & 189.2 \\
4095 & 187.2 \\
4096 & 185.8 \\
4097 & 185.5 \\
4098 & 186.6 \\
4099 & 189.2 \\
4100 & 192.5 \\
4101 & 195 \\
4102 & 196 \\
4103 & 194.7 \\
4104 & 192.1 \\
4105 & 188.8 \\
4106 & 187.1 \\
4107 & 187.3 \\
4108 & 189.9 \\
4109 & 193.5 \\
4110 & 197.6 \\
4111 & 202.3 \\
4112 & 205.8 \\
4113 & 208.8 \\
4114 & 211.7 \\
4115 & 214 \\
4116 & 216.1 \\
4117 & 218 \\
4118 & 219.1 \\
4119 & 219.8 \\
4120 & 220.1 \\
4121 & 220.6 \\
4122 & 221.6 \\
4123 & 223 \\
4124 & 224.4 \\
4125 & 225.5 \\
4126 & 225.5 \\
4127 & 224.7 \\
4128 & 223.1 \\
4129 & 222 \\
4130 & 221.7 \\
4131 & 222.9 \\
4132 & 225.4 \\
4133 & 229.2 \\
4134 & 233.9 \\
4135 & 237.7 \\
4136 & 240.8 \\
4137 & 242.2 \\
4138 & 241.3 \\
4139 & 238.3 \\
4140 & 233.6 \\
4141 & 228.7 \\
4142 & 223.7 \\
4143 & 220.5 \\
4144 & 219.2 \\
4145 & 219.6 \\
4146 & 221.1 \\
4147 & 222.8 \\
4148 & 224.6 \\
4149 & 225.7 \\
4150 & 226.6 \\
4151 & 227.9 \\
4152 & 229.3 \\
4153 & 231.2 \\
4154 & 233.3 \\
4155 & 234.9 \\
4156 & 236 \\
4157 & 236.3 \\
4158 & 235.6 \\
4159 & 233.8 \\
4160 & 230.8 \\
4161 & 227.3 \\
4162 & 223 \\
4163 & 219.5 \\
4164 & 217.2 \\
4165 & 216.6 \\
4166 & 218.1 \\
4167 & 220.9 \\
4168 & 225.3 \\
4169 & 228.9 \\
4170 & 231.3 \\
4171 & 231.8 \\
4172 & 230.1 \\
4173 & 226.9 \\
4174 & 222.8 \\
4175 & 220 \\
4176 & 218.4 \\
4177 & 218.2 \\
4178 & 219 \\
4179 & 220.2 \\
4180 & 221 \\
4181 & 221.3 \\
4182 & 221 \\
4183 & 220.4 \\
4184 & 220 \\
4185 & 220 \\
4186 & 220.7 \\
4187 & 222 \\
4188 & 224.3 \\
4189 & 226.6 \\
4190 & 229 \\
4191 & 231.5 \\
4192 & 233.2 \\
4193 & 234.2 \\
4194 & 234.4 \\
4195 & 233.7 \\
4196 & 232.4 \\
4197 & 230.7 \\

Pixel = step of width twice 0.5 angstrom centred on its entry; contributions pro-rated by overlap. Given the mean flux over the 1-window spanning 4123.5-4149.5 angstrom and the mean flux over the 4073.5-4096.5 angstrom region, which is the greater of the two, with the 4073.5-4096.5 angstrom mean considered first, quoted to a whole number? 228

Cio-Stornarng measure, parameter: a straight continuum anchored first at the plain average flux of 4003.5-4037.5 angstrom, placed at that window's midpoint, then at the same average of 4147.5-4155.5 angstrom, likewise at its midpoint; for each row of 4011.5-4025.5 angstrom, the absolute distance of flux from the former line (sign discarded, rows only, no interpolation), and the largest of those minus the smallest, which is 10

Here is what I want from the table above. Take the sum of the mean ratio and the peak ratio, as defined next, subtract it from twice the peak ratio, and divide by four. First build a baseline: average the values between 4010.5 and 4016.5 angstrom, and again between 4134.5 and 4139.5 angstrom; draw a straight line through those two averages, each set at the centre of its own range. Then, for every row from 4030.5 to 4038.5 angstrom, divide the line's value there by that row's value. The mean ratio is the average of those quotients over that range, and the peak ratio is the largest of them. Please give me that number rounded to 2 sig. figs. 0.012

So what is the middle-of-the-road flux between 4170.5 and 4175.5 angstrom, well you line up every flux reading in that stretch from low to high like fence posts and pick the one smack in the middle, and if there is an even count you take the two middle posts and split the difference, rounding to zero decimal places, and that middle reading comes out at 227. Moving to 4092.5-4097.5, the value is 187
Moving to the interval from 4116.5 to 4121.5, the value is 220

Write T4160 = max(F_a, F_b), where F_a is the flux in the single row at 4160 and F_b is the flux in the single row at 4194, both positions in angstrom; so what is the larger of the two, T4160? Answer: 234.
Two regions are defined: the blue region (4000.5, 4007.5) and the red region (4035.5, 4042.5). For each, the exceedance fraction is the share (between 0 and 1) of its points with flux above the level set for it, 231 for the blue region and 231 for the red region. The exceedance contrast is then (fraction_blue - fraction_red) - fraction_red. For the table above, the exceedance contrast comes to -1.0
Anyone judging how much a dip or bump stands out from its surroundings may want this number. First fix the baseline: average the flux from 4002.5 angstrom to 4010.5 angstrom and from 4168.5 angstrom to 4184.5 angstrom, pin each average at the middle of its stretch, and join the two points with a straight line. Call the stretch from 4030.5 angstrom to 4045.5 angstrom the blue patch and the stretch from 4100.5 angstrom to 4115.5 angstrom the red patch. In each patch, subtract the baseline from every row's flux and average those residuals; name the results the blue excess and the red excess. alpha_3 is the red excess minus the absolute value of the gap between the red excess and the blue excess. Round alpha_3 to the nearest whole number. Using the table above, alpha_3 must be -65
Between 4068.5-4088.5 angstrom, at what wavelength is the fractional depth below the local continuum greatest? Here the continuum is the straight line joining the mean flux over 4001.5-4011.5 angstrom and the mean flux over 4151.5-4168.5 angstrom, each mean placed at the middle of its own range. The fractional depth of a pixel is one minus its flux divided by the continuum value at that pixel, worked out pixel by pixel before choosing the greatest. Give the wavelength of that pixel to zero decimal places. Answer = 4088 angstrom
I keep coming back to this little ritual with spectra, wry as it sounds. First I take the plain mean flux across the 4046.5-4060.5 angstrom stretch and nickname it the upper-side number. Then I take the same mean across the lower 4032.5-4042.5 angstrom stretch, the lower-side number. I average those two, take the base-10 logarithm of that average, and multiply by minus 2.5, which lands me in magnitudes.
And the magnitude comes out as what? -5.96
